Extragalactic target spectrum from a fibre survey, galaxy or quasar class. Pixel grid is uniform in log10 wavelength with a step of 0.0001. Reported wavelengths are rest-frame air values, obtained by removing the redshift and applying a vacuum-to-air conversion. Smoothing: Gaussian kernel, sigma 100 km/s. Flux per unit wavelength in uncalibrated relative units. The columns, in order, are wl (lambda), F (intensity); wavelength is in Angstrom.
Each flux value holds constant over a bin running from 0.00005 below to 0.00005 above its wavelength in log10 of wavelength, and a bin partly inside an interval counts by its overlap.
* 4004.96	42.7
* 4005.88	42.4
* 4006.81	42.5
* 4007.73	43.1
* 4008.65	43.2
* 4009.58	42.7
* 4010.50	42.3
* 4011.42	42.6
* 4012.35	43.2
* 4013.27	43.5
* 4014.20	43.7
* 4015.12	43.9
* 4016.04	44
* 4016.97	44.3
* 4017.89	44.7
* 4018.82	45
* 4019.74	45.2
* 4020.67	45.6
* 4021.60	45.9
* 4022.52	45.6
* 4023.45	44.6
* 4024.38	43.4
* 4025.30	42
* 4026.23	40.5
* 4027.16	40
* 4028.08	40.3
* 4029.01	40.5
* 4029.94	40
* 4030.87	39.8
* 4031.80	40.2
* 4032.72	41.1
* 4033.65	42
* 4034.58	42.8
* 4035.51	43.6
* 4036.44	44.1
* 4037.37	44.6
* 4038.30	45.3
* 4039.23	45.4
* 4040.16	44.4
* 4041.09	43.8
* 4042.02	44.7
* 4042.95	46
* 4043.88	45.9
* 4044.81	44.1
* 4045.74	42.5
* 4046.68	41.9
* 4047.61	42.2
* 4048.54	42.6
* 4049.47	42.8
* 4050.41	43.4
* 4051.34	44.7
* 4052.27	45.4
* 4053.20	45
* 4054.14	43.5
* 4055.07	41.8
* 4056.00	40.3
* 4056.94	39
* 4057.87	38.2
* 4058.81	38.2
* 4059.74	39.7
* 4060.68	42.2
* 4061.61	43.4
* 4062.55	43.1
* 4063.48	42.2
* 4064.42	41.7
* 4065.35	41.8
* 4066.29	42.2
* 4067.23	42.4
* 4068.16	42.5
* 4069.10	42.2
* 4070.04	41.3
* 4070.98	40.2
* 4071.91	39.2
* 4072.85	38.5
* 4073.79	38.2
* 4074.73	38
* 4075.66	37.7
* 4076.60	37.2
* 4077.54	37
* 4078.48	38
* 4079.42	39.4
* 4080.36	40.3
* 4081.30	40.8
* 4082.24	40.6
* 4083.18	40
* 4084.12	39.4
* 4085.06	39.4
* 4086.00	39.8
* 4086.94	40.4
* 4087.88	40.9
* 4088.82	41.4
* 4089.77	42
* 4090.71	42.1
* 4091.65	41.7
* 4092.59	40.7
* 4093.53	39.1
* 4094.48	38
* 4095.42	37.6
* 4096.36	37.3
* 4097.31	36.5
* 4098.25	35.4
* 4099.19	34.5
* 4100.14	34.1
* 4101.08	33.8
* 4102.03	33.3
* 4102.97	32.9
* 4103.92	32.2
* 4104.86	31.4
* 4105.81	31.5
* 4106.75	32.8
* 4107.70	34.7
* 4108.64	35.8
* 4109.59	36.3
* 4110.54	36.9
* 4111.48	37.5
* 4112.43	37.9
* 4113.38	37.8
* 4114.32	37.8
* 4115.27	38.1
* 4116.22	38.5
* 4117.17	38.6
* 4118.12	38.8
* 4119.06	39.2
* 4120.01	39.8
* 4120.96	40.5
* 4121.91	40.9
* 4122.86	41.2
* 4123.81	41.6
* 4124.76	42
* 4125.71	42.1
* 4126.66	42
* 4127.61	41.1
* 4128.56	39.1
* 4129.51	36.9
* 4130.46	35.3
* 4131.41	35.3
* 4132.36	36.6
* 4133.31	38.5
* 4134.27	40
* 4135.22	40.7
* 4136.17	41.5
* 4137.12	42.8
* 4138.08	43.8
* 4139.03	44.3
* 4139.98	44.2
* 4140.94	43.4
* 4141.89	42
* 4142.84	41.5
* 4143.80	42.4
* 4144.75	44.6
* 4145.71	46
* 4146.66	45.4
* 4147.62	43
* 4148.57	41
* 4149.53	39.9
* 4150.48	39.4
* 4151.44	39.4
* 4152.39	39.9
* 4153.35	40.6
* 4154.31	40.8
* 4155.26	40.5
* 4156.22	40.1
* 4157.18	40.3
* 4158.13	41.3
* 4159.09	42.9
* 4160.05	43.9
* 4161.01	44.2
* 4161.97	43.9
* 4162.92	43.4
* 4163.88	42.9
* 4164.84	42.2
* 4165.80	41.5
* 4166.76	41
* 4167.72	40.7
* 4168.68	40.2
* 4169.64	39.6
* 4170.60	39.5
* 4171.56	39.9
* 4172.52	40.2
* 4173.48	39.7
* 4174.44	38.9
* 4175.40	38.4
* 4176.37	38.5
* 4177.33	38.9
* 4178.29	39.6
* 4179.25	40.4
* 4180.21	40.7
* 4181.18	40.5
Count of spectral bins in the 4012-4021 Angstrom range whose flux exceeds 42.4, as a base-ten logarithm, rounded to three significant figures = 1.00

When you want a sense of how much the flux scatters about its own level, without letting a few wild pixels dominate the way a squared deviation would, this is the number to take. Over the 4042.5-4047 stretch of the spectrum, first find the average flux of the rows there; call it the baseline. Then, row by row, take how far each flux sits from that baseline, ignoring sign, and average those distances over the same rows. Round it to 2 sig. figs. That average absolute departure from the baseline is 1.5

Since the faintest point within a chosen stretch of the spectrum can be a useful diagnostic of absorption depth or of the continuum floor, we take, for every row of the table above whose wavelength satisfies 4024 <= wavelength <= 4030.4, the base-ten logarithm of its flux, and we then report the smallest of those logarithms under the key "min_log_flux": 1.60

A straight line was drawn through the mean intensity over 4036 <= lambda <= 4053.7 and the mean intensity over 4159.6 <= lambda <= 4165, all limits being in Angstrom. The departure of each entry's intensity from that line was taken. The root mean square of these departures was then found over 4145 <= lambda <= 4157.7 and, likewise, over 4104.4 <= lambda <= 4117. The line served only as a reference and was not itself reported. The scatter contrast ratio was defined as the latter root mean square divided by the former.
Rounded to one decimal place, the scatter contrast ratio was 2.7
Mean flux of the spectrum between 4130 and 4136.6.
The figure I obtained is 38.3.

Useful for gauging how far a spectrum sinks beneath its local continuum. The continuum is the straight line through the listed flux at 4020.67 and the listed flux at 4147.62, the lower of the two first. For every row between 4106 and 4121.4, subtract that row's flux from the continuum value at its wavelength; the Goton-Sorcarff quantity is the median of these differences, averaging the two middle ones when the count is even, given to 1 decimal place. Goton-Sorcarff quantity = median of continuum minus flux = 5.9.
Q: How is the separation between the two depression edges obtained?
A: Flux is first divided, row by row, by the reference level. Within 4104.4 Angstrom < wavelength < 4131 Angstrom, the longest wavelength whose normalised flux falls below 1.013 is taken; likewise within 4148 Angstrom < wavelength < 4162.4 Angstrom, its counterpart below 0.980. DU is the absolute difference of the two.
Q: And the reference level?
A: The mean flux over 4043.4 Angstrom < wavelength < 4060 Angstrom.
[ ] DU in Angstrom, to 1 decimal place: 27.7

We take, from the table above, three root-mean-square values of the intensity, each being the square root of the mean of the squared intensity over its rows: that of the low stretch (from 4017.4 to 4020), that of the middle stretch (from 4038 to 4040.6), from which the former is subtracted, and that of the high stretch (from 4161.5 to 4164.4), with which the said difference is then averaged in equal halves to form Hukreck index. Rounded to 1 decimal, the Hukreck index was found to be 21.7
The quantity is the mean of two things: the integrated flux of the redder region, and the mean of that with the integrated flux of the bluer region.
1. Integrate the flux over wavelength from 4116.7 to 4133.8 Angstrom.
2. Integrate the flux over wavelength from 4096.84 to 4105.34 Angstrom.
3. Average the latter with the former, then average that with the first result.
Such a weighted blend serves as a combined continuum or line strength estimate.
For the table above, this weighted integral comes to 577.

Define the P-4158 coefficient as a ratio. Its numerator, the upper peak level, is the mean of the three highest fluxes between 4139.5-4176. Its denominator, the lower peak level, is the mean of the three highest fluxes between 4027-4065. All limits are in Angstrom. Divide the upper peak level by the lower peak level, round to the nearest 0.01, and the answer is 0.99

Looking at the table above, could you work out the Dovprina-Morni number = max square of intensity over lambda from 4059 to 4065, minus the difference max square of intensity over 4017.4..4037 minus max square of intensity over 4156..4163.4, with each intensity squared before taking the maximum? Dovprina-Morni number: 1730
